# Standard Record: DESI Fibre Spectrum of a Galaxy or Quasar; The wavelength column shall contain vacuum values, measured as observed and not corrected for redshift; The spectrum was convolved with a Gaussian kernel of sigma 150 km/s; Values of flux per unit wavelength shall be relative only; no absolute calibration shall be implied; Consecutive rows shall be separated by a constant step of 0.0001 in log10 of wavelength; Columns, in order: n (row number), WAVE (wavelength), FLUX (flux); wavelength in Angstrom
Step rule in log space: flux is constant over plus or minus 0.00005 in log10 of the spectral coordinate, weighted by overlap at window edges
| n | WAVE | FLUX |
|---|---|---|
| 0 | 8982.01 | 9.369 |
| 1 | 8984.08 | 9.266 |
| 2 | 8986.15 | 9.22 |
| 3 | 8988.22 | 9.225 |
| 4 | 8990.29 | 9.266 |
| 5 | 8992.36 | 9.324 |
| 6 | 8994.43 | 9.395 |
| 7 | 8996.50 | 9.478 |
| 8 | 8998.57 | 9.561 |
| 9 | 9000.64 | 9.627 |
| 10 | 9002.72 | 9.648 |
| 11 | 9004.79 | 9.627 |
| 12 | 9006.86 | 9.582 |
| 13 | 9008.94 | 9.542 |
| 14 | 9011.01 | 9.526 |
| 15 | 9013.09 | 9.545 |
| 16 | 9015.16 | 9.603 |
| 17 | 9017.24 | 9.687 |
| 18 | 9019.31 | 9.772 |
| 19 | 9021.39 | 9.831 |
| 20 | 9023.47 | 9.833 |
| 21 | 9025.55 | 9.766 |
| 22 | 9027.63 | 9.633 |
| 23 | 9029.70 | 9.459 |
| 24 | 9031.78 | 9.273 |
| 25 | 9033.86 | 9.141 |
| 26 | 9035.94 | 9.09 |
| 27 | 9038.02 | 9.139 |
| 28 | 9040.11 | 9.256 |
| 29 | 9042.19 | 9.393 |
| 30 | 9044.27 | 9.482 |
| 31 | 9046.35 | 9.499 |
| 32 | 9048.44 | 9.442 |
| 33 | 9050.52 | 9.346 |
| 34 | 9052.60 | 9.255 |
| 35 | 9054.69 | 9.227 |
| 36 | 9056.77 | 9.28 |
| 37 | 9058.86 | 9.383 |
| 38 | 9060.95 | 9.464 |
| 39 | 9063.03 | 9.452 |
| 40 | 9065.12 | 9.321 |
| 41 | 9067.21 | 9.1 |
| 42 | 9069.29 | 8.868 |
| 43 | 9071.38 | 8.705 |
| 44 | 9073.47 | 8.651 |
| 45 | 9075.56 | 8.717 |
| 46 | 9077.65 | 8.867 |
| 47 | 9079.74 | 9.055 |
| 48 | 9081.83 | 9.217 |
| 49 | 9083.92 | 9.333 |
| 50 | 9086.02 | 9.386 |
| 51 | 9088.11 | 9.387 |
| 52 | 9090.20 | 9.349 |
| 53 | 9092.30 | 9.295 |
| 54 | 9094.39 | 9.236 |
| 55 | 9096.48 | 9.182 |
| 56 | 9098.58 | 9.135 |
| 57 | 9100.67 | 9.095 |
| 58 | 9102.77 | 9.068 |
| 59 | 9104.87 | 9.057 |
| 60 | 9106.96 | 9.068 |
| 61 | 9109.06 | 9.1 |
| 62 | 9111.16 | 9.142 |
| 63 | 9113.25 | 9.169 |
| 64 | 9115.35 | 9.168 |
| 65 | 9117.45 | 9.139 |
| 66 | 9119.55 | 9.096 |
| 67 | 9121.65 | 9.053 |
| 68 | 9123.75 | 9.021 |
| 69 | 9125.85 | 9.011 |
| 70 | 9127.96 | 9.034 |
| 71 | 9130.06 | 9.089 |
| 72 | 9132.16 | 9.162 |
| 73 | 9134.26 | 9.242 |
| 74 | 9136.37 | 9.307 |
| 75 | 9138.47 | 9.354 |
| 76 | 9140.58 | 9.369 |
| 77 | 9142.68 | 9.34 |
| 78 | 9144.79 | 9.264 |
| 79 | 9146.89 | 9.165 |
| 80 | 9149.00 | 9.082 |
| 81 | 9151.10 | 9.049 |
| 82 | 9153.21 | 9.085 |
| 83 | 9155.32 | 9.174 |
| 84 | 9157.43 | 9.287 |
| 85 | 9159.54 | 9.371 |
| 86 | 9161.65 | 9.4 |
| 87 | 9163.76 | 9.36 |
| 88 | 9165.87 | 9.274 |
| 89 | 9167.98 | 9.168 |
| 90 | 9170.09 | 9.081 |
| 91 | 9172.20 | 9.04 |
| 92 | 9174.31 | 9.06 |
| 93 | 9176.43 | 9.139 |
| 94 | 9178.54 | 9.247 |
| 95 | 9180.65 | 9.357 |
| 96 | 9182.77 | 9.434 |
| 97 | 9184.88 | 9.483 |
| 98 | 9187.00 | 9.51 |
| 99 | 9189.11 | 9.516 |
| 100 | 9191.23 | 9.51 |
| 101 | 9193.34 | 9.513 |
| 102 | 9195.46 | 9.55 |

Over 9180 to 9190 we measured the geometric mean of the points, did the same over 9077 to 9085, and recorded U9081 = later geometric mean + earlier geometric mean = 18.58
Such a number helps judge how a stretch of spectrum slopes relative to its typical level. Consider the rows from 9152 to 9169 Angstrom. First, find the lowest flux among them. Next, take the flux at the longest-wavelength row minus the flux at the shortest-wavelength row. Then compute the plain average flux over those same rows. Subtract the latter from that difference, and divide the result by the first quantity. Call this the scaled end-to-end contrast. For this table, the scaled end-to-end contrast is -1.01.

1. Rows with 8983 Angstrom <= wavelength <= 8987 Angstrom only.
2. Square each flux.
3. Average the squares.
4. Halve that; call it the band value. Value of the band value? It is 42.7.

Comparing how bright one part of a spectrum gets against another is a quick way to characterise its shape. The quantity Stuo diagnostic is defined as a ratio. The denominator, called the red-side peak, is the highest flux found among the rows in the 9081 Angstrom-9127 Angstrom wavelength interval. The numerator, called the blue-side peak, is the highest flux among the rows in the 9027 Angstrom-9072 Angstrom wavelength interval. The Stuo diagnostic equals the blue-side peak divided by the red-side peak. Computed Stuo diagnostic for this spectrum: 1.03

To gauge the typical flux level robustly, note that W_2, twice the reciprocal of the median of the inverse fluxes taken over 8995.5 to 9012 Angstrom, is 19.1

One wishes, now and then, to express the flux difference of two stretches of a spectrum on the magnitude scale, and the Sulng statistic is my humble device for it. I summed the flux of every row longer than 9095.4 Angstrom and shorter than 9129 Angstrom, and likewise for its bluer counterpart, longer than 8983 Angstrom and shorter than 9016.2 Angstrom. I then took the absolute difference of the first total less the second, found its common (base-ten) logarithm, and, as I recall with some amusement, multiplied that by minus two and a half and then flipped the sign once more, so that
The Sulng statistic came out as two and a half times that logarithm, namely 1.9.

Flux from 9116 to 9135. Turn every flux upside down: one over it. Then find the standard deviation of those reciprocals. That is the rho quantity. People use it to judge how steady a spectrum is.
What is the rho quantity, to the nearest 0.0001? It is 0.0009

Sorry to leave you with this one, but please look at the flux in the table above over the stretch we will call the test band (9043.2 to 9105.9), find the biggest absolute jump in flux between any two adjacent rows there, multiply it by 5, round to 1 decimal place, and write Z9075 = 1.2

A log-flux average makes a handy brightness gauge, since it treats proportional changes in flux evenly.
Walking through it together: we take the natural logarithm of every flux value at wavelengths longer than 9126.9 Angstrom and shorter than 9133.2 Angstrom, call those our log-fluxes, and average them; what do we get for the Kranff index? 2.21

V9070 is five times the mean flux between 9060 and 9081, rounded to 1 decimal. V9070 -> 45.1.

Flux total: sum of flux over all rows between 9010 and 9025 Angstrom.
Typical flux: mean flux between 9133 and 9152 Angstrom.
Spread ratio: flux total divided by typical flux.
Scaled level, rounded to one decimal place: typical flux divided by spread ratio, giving 1.3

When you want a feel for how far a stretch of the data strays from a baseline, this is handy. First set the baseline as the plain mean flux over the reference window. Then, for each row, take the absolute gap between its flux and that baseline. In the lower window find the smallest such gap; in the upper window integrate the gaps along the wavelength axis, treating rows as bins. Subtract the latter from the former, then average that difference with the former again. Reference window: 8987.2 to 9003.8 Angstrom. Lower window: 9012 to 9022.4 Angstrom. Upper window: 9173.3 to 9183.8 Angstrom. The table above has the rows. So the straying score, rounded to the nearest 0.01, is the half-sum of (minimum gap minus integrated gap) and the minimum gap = -0.92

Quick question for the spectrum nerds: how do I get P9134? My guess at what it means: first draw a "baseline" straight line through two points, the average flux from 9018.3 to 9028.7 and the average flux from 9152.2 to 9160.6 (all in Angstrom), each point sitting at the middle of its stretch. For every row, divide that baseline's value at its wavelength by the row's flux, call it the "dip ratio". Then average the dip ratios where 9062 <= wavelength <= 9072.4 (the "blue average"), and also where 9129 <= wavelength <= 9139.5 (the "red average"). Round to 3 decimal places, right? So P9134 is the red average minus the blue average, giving -0.046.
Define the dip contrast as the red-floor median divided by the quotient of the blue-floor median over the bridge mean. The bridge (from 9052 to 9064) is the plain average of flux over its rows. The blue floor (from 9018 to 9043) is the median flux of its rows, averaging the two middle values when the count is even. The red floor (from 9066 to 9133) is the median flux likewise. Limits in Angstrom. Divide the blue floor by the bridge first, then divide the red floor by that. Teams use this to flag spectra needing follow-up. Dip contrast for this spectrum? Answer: 9.02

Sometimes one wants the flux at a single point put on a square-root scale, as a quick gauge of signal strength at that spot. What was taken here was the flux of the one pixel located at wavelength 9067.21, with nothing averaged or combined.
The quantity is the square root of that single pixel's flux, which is 3.02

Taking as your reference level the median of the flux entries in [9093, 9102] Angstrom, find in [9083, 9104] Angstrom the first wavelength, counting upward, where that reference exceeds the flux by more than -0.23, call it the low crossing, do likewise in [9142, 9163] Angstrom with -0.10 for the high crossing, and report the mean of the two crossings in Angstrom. 9115.4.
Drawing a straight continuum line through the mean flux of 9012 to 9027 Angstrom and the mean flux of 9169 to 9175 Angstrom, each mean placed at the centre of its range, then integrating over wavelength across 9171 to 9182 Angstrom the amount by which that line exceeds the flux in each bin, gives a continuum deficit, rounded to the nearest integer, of -1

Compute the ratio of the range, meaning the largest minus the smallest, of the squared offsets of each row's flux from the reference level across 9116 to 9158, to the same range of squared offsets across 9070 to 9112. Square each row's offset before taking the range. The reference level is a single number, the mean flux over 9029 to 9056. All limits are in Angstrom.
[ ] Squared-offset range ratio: 0.20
